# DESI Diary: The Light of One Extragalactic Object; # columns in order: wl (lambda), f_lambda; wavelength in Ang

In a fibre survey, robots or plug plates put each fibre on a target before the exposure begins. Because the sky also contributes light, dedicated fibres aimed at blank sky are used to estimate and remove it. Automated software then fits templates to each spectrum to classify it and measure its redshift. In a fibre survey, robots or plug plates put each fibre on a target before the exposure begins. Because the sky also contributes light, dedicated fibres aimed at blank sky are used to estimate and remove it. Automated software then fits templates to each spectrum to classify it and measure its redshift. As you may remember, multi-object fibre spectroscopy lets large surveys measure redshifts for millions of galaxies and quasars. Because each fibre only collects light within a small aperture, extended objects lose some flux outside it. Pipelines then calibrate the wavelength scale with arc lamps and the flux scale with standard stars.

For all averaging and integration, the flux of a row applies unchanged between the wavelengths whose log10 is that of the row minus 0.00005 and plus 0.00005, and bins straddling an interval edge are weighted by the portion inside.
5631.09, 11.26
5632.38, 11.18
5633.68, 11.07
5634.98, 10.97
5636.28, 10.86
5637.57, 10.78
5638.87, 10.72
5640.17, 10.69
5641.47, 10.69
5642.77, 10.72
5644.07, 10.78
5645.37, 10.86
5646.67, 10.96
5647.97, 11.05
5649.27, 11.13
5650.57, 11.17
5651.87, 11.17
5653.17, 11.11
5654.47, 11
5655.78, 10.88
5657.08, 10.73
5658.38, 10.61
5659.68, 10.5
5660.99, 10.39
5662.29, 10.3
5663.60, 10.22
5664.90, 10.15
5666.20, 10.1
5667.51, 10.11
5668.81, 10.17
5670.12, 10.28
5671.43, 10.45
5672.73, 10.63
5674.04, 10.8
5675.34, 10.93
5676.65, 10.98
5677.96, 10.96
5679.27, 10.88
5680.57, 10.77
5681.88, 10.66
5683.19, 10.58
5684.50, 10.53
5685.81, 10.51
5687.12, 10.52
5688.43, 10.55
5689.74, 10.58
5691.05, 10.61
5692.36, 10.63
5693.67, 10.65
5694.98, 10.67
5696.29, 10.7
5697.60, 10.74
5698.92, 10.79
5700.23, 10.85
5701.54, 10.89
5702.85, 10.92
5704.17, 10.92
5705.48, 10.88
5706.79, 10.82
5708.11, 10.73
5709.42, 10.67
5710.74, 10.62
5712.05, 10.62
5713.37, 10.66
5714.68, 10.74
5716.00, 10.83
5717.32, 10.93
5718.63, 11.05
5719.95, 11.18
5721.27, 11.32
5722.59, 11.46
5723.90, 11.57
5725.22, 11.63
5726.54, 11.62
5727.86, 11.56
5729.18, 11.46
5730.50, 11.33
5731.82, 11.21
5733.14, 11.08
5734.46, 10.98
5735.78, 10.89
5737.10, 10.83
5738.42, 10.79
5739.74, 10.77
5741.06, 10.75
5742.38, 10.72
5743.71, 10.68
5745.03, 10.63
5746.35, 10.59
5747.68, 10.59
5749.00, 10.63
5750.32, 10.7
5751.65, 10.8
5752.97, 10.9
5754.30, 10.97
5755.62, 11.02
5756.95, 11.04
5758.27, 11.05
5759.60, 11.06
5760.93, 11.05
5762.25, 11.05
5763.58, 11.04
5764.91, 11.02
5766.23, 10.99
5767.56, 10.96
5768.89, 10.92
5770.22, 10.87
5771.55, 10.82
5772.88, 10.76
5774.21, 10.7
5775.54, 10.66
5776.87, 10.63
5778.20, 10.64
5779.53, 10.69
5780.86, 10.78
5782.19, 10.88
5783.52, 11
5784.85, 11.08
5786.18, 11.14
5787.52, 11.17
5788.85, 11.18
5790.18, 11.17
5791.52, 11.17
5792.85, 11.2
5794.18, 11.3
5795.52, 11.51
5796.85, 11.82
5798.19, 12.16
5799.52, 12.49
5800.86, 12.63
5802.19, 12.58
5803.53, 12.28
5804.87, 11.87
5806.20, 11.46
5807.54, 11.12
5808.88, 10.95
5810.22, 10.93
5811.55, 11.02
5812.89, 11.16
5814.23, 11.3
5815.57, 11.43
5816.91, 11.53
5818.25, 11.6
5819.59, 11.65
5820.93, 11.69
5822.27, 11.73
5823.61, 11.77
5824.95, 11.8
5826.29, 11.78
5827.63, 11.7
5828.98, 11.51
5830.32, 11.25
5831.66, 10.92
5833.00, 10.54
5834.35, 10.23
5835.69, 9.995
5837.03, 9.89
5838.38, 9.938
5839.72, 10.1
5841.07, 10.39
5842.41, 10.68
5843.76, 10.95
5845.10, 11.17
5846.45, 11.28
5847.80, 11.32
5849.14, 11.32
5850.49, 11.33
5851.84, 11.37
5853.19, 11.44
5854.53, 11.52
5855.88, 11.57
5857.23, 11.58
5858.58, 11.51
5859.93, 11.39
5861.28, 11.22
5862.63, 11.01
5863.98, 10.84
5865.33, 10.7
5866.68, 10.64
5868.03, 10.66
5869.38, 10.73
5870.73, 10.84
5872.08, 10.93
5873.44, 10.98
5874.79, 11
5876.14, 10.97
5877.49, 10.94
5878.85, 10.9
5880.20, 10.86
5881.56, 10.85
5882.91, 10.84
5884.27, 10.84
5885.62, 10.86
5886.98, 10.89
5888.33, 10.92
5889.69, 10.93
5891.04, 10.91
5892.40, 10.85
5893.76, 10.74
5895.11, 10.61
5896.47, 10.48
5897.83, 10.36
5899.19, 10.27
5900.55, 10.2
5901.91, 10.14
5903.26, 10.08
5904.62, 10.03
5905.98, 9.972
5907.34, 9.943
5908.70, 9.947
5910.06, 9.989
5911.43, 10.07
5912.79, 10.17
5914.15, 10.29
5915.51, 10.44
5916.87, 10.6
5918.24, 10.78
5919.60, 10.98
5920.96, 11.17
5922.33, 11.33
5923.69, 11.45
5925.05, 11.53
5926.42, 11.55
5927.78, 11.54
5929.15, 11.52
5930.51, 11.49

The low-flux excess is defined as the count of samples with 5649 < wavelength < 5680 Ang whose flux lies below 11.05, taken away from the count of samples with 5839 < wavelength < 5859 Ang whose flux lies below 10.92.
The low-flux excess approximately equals -17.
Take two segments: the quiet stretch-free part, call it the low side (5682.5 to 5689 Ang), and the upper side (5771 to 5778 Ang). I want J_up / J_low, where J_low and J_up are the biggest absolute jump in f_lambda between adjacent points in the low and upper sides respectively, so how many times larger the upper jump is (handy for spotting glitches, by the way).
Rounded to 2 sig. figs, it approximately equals 1.2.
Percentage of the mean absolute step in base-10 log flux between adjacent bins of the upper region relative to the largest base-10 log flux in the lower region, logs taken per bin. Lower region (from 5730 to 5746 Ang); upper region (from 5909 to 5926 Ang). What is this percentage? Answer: 0.54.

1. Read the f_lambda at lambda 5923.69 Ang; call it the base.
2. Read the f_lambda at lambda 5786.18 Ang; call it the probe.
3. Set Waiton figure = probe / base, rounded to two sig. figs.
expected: 0.97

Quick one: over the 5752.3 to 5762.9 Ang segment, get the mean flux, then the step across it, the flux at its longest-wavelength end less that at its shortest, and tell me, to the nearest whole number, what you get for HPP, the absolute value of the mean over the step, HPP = 73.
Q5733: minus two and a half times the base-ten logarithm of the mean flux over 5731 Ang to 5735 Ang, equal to -2.61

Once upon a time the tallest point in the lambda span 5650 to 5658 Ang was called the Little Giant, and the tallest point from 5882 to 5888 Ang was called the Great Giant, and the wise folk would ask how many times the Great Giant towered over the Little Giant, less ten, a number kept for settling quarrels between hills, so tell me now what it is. -9.03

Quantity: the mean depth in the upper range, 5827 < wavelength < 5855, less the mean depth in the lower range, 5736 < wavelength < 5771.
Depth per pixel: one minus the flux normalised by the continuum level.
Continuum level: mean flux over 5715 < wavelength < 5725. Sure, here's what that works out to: 0.00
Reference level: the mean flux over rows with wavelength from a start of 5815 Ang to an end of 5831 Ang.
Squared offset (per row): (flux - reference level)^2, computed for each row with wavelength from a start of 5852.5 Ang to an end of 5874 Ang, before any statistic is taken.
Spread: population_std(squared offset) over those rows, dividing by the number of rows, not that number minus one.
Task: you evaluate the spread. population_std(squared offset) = 0.35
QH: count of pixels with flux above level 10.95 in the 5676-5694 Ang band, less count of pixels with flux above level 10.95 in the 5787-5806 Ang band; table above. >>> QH -12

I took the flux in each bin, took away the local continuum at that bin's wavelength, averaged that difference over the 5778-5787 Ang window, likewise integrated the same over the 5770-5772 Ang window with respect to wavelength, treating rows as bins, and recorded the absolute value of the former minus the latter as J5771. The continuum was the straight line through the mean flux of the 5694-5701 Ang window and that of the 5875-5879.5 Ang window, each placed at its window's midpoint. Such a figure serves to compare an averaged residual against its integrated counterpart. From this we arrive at 0.0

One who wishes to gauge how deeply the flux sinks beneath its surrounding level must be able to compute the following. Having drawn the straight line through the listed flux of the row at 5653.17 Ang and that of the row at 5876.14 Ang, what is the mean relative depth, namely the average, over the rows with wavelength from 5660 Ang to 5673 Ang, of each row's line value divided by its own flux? 1.08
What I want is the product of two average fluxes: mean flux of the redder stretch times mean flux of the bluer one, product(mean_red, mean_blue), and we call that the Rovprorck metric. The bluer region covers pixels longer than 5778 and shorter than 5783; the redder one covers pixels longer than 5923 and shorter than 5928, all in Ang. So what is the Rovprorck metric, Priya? 124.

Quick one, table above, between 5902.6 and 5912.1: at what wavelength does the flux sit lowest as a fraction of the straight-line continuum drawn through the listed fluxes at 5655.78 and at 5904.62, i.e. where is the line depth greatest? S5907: 5907.34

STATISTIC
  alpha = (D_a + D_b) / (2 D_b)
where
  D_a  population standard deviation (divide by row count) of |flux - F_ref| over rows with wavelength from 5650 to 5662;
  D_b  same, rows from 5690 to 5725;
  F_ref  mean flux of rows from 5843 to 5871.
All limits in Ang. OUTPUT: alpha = 1.5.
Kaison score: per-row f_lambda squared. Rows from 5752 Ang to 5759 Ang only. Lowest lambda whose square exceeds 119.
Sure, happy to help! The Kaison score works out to 5754.30 Ang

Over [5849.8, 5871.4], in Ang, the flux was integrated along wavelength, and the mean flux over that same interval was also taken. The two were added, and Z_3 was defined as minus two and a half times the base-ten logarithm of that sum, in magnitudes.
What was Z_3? -6.00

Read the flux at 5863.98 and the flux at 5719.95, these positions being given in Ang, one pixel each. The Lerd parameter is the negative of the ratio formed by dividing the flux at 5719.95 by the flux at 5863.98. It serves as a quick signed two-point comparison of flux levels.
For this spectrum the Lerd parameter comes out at -1.03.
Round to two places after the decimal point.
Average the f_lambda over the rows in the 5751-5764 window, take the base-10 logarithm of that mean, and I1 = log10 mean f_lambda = 1.04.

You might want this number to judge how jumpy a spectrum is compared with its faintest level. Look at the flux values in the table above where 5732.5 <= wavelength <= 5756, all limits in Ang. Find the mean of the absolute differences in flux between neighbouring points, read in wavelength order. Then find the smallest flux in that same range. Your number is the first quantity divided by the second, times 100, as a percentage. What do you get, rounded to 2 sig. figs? 0.51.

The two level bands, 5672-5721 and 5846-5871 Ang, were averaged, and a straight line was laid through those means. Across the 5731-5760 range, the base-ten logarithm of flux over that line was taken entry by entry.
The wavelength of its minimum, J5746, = 5747.68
